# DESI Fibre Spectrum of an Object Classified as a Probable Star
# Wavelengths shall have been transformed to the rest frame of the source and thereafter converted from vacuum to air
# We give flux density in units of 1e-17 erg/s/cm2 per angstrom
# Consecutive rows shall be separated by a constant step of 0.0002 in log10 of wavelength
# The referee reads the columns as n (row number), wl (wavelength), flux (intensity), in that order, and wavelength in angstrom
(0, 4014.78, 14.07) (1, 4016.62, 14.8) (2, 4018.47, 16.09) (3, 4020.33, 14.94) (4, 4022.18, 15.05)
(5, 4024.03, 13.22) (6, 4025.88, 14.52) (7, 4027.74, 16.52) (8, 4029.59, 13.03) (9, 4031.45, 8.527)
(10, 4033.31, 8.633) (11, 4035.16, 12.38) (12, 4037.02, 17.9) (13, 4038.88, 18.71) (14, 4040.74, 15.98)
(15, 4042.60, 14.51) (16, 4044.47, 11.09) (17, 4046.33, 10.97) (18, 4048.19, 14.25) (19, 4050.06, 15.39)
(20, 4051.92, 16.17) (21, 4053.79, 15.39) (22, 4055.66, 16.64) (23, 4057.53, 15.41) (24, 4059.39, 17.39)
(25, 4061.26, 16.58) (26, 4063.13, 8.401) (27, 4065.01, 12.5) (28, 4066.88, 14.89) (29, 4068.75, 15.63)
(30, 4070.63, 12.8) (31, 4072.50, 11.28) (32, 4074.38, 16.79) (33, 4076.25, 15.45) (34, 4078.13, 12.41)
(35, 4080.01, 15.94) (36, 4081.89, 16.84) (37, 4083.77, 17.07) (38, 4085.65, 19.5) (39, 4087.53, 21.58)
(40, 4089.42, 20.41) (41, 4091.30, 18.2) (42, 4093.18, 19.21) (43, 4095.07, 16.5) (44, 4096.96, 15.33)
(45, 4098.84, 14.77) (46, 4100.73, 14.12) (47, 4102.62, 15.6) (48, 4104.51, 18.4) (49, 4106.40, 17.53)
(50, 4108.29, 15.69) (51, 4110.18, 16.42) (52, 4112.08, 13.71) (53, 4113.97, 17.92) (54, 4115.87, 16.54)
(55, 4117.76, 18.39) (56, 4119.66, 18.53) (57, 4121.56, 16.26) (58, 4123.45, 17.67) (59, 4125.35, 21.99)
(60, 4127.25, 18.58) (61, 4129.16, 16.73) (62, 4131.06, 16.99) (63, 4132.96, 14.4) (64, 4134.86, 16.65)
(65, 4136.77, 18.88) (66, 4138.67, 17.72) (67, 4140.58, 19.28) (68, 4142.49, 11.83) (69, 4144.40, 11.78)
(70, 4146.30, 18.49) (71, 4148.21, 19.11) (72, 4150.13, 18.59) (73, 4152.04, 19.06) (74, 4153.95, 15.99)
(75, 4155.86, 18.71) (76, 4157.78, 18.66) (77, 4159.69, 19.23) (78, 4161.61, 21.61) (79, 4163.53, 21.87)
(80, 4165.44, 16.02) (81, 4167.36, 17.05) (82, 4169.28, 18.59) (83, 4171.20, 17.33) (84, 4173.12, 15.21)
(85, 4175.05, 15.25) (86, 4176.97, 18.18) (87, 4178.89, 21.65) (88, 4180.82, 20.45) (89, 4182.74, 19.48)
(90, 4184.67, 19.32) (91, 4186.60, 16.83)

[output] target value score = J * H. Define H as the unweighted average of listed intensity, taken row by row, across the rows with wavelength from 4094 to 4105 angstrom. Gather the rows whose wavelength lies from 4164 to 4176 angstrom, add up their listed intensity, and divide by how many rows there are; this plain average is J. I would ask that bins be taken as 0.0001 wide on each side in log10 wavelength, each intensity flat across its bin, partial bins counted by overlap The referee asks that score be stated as 262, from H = 15.8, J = 16.6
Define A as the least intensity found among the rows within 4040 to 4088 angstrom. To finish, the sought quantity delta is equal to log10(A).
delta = 0.92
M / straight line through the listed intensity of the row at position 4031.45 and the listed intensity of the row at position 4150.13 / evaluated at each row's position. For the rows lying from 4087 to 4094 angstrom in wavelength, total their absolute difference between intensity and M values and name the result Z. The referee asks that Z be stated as 25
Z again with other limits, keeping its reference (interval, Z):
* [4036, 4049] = 37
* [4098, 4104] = 2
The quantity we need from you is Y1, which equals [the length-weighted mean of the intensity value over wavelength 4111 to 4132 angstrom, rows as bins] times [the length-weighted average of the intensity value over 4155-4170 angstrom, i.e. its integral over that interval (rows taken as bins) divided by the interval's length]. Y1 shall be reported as 333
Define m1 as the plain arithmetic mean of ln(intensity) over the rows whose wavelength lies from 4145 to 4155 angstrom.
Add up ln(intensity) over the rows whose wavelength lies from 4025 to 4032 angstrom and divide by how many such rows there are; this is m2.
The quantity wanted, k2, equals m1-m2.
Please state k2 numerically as 0.35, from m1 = 2.90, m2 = 2.55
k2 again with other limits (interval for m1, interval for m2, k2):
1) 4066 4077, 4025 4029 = -0.08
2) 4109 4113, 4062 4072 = 0.18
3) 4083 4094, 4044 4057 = 0.31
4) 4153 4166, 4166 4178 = 0.10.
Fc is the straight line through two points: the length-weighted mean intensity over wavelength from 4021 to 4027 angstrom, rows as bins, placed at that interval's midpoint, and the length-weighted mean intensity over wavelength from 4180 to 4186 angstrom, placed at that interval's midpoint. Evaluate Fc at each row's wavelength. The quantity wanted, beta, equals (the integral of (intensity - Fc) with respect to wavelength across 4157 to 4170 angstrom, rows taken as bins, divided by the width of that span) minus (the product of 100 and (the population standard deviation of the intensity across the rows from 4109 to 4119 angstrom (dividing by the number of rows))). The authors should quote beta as -163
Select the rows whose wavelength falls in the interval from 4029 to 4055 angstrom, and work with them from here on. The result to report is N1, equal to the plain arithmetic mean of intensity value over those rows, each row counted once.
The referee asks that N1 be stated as 13.8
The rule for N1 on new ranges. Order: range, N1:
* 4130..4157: 17.0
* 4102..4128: 17.4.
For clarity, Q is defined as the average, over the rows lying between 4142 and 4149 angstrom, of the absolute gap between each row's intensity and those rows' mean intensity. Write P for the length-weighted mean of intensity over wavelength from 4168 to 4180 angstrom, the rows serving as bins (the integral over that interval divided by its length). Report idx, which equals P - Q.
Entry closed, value 14.2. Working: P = 17.7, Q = 3.50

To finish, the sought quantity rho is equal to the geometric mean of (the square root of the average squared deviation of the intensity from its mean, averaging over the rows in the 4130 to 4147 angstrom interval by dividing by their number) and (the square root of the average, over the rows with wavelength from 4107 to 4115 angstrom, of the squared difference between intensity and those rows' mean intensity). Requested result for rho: 2.03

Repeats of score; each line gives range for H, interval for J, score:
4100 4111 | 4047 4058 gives 253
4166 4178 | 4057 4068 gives 240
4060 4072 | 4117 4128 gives 250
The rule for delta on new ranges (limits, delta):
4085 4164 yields 1.07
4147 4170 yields 1.20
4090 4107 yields 1.15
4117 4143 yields 1.07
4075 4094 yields 1.09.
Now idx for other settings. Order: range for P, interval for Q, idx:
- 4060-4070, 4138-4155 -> 11.2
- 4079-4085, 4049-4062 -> 16.1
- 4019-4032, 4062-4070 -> 11.5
